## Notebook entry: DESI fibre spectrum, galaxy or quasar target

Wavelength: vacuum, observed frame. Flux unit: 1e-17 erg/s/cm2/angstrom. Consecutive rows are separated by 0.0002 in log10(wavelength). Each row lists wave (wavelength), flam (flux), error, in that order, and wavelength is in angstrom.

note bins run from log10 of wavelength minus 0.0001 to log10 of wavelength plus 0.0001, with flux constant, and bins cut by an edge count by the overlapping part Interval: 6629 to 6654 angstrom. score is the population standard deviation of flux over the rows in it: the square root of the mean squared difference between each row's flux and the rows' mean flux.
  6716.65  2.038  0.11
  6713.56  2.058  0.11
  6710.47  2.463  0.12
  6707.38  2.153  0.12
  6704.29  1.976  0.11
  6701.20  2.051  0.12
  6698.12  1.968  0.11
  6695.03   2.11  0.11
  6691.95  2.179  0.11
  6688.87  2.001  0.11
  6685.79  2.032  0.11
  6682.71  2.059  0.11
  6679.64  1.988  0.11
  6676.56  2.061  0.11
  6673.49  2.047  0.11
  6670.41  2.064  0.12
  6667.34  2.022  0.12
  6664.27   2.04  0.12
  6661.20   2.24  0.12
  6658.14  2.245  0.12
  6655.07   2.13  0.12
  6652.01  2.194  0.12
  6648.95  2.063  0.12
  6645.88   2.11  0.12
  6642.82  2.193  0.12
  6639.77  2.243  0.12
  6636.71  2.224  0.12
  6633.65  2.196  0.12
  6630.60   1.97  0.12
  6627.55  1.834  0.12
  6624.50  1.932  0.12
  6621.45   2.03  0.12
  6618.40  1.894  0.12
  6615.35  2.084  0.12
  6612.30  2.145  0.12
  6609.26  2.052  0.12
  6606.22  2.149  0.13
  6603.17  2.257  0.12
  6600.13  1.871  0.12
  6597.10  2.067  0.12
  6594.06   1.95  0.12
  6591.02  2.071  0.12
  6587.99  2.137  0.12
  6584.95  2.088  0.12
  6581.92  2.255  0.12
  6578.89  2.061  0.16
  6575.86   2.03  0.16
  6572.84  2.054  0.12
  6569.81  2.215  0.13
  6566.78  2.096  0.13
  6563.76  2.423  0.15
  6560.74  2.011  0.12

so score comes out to 0.09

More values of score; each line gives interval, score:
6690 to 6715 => 0.15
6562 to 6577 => 0.14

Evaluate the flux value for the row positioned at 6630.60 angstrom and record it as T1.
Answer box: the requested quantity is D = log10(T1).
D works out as 0.29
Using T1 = 1.97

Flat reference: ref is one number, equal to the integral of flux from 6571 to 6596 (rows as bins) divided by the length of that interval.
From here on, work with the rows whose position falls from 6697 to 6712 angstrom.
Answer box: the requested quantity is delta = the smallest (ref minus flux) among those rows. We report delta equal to -0.38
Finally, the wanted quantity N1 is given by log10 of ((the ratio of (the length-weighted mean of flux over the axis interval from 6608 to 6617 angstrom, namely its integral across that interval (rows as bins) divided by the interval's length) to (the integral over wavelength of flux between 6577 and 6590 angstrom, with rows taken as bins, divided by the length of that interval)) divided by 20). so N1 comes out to -1.309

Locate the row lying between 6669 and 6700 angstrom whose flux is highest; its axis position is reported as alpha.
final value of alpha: 6691.95 angstrom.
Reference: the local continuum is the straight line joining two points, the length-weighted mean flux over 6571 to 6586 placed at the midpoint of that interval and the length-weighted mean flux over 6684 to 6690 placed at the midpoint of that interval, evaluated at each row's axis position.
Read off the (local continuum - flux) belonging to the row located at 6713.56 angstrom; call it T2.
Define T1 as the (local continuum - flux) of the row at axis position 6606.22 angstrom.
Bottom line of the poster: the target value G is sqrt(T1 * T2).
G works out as 0.064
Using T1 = -0.069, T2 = -0.06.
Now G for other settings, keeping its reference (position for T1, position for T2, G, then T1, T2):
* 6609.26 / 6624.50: 0.059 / 0.026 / 0.13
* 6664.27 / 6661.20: 0.029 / -0.004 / -0.20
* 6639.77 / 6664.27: 0.028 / -0.188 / 0.00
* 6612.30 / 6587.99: 0.055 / -0.070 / -0.04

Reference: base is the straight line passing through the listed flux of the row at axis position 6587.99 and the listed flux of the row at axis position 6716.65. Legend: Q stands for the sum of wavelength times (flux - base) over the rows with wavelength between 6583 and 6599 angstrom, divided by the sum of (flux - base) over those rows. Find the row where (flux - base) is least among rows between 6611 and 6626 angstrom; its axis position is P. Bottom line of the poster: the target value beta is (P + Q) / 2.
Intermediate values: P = 6618.40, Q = 6592.8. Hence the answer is 6605.6 angstrom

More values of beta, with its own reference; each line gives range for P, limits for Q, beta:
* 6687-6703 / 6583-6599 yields 6645.4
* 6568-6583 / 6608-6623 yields 6596.7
